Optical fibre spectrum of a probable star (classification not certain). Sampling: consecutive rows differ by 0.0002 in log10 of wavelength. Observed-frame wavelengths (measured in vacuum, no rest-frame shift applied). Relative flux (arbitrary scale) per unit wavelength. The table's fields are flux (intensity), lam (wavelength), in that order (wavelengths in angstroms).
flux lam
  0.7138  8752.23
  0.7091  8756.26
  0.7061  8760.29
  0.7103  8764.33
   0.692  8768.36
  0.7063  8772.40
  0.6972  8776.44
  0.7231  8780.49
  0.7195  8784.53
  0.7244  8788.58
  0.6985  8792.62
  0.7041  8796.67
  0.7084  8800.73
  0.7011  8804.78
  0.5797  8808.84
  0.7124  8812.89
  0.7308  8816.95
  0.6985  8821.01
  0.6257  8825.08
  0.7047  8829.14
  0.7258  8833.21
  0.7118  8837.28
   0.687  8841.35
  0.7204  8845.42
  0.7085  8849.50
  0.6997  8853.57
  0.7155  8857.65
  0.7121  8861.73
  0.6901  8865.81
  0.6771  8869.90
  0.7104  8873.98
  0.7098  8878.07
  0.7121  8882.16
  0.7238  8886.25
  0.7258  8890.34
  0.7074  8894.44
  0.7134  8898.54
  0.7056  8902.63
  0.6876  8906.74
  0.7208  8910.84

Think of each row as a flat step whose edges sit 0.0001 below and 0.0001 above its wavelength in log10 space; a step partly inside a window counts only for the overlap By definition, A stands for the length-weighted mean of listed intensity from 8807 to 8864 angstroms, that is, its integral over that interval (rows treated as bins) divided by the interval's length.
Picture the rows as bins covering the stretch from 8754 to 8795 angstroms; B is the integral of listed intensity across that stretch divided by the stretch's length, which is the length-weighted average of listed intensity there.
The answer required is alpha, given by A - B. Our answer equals -0.013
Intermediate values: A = 0.696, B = 0.709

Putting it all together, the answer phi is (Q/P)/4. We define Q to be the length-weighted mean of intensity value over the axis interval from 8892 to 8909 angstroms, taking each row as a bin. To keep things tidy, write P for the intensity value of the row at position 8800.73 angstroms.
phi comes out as 0.248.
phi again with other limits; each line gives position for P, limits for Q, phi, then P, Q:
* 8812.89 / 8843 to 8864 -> 0.249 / 0.7124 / 0.711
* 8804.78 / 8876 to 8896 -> 0.255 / 0.7011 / 0.716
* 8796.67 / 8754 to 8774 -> 0.250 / 0.7041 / 0.705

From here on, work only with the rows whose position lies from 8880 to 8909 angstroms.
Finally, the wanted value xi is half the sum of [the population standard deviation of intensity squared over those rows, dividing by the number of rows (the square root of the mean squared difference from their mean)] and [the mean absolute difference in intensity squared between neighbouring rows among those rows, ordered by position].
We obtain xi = 0.016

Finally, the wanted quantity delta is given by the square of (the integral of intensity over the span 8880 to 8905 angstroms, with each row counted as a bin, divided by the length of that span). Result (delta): 0.510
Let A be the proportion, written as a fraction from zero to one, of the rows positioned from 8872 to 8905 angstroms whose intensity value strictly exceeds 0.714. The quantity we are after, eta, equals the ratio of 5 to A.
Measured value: 20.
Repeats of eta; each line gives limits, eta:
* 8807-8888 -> 20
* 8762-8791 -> 12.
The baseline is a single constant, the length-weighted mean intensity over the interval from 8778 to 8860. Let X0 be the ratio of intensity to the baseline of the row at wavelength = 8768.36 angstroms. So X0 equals 0.99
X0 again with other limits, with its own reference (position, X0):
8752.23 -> 1.02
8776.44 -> 1.00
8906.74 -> 0.98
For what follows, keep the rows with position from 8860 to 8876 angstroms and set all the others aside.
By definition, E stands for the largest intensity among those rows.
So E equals 0.7121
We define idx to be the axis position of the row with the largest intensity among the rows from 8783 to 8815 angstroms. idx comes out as 8788.58 angstroms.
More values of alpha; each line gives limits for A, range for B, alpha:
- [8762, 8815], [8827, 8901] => -0.010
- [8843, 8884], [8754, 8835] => 0.006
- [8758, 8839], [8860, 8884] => -0.003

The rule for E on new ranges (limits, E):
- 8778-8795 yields 0.7244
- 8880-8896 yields 0.7258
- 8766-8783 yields 0.7231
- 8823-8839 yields 0.7258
